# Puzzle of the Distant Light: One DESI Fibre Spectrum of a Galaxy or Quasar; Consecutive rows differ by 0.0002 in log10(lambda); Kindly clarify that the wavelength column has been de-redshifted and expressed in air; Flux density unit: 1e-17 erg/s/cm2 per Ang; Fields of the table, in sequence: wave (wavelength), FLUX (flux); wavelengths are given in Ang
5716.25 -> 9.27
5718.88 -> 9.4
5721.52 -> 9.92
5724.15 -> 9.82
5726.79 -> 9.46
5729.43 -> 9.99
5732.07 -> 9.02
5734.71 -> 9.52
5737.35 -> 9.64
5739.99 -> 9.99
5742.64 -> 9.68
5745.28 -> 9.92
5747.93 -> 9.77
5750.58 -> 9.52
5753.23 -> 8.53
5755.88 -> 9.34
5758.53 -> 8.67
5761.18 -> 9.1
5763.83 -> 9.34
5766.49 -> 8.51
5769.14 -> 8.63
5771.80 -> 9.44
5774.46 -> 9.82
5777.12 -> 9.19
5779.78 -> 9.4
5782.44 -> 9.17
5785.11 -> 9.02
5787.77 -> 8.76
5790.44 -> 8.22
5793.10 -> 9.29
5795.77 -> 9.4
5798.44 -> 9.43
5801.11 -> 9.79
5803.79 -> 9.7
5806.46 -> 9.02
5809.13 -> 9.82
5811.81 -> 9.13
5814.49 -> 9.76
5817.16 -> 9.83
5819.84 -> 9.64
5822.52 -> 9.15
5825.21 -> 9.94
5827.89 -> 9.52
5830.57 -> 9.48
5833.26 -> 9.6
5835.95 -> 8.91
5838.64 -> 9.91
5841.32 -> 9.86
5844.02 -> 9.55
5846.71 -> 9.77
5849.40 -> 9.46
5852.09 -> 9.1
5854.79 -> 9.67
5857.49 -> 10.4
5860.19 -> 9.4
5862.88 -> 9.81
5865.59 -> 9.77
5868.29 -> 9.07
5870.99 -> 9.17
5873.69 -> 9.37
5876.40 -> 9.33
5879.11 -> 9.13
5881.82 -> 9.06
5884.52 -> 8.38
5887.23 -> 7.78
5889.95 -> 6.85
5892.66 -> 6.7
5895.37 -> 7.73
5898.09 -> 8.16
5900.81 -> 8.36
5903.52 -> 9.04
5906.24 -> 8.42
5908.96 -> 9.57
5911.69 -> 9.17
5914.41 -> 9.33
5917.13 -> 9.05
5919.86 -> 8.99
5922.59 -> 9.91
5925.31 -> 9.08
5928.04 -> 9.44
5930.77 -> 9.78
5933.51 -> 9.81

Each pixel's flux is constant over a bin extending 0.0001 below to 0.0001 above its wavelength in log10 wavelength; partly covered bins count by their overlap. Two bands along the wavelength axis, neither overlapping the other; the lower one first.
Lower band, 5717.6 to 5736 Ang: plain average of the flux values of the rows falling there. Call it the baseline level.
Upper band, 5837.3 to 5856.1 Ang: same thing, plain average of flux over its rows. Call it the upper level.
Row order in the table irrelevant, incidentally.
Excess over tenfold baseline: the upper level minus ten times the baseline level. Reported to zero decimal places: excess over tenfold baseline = -86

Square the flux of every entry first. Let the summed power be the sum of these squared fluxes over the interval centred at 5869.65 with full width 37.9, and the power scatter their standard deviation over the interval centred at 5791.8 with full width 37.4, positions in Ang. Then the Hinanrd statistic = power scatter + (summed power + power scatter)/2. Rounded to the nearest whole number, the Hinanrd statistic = 613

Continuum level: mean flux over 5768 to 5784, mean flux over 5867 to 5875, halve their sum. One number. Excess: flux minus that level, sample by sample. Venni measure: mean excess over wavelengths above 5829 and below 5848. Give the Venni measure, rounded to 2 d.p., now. 0.34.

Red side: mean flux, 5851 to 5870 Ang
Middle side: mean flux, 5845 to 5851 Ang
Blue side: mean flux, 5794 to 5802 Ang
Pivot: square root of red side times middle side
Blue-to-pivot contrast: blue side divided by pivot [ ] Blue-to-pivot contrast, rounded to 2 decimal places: 0.99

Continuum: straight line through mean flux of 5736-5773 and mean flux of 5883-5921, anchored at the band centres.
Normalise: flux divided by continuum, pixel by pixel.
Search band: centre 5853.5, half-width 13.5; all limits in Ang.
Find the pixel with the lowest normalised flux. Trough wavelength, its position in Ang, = 5852.09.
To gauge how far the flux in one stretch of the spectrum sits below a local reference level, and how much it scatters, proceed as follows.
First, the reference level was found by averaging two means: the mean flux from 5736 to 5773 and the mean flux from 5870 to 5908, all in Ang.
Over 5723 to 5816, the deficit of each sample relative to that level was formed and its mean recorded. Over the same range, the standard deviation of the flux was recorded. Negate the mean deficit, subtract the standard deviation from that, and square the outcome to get 0.00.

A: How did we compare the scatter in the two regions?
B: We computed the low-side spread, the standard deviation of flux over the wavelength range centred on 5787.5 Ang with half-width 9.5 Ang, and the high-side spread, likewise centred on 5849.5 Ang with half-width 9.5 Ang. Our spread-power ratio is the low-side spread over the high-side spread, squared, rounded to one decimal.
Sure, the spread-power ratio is 1.1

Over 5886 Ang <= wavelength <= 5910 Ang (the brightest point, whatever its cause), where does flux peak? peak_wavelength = 5908.96 Ang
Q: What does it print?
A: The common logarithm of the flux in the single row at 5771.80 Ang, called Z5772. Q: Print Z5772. 0.975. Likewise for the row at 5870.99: 0.962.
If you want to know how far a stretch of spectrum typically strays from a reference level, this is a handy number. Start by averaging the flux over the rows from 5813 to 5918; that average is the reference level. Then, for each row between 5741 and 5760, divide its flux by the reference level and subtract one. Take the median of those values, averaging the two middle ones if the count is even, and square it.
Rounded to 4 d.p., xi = 0.0018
